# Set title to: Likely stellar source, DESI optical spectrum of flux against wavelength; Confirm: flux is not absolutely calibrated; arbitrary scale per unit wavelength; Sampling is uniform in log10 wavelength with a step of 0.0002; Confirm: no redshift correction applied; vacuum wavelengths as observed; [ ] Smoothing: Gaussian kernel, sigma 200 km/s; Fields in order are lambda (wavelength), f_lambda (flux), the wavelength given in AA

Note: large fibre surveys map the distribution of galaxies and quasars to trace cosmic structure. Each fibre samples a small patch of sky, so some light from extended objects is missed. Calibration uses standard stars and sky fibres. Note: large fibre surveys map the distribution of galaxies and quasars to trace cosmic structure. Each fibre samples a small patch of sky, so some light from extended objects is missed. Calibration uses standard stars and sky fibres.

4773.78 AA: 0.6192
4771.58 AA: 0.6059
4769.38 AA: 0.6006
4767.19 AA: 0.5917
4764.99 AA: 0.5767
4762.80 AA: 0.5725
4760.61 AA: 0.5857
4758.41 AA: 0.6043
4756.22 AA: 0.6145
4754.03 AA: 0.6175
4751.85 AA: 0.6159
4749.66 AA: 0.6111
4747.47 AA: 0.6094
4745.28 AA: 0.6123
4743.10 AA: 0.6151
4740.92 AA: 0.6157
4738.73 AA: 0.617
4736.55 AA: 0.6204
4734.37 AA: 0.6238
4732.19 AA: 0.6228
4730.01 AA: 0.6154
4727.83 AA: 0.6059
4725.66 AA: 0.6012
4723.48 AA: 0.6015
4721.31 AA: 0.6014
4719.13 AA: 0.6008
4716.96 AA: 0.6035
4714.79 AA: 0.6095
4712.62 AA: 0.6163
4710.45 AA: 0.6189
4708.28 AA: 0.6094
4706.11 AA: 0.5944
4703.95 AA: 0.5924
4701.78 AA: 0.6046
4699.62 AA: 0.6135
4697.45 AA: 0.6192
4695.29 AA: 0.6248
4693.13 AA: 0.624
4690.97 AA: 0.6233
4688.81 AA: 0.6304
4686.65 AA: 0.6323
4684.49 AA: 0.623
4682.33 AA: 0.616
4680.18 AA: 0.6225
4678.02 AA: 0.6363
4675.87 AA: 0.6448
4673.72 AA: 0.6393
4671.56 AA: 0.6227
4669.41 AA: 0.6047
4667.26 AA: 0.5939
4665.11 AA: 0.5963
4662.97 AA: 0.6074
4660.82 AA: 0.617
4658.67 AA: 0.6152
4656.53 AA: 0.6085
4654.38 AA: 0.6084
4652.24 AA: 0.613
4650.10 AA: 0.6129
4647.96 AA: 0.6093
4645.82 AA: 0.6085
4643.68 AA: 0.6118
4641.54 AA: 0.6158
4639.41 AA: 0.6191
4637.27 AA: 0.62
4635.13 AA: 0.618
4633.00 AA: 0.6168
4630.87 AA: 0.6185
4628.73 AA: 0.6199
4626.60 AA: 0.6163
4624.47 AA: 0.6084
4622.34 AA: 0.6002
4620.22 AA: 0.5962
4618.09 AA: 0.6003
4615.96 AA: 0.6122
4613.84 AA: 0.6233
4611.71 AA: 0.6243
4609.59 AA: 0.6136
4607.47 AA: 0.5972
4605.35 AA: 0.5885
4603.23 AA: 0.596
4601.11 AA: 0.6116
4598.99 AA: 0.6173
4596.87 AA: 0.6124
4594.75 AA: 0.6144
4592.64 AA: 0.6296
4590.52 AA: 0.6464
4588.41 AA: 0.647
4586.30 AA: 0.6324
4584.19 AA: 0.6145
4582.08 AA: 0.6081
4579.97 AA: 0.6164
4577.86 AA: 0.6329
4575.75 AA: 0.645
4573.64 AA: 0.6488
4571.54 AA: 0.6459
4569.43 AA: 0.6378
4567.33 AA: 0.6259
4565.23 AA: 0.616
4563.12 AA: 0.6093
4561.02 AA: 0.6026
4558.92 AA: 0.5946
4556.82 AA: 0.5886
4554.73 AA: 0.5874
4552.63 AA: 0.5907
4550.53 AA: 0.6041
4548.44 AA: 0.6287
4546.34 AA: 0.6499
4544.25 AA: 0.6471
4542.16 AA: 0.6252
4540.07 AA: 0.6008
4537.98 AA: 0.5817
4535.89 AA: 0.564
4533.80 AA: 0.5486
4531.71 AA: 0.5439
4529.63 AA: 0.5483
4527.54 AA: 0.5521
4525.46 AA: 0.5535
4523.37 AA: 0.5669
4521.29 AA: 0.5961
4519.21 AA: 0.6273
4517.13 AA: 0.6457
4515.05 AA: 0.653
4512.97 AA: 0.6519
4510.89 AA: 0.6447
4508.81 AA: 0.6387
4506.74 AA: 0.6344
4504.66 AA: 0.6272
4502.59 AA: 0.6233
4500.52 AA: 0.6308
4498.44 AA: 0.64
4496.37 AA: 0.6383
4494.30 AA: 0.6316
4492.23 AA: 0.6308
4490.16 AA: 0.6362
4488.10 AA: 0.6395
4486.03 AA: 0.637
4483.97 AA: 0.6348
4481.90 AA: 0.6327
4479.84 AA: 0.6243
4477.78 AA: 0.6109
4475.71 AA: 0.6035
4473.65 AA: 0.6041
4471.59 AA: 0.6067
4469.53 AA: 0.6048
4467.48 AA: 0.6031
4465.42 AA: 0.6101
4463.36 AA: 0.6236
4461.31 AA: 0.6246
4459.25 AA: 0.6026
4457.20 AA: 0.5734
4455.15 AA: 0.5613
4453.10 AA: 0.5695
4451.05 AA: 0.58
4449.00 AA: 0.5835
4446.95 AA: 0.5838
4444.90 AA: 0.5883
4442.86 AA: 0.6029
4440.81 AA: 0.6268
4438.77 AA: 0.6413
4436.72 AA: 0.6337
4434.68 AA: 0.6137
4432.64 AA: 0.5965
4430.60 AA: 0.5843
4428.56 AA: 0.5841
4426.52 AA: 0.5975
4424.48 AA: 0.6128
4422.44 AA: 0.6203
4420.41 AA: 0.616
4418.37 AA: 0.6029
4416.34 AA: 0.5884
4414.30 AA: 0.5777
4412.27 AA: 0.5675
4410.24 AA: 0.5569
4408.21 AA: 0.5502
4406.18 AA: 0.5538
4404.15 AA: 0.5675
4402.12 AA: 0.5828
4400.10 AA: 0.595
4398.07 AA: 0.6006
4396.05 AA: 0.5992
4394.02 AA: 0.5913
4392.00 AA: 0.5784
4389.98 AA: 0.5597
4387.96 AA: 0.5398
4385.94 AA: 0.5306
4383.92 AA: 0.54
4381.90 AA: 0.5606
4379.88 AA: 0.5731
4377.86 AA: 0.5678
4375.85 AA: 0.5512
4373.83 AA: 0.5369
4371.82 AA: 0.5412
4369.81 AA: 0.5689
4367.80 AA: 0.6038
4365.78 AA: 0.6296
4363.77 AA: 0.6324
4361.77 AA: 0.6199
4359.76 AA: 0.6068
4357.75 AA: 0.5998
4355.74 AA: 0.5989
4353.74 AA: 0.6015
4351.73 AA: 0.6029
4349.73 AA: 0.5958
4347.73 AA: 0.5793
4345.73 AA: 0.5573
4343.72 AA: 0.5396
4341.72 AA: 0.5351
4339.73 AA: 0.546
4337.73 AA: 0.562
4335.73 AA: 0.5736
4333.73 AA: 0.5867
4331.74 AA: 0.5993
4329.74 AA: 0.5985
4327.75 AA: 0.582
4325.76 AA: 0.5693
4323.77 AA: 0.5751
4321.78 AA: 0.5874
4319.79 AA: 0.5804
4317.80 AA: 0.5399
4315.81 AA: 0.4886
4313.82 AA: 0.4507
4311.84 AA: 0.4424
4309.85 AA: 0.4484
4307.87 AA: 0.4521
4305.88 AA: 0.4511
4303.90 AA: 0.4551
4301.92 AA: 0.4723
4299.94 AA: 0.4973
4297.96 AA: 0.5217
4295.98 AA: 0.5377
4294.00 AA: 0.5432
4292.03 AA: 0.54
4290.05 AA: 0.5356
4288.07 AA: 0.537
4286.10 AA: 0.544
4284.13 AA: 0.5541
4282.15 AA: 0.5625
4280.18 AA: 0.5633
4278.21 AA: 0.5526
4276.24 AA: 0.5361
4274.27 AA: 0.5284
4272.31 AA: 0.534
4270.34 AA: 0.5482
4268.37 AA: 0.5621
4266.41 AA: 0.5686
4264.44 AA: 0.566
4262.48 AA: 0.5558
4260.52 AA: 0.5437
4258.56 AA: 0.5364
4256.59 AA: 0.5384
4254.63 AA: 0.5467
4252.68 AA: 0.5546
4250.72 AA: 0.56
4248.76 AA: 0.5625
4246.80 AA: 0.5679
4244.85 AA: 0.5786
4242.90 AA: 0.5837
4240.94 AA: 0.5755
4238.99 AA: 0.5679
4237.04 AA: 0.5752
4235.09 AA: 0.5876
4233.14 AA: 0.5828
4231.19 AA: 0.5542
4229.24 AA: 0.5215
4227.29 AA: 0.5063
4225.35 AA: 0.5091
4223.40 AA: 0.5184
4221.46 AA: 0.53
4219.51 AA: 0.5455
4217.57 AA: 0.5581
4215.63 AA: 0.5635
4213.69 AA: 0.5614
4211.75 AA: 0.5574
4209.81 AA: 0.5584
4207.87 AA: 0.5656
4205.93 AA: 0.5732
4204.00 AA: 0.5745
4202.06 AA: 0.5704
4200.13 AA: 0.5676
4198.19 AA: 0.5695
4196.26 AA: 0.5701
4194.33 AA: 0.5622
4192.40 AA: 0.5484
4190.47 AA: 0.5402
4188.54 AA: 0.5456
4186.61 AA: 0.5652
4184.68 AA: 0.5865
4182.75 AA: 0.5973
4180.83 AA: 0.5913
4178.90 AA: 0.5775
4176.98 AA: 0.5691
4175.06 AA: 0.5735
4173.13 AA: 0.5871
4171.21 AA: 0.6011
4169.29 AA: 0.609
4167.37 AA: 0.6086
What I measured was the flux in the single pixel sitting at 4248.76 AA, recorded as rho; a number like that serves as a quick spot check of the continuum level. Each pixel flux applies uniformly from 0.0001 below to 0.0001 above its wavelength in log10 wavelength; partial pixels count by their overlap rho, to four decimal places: 0.5625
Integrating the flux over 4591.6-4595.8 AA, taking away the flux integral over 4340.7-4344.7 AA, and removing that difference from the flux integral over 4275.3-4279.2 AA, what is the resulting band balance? 1.7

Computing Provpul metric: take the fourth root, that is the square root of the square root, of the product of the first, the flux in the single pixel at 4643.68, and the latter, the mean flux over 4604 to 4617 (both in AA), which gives 0.782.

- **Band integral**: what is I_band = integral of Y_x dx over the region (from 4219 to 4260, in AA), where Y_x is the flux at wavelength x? 23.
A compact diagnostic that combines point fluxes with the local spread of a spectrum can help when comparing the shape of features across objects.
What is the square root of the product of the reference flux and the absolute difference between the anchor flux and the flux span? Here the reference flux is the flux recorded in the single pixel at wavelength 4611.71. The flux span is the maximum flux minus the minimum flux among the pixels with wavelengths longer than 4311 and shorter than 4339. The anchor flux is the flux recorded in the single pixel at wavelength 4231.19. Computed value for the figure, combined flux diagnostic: 0.498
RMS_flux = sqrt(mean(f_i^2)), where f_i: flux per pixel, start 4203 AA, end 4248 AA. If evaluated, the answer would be 0.558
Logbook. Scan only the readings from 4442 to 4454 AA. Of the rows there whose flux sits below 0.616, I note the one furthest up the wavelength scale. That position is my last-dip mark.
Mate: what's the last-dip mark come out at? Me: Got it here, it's 4453.10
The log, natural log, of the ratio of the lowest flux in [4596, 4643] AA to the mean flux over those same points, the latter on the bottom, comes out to -0.038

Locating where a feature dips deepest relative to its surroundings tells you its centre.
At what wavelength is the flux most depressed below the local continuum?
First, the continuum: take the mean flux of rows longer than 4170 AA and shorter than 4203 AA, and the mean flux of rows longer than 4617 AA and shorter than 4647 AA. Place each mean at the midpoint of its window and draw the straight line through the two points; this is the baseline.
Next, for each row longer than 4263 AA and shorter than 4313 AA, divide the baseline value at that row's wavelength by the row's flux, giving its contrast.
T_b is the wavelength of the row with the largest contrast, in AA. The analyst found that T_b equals 4311.84 AA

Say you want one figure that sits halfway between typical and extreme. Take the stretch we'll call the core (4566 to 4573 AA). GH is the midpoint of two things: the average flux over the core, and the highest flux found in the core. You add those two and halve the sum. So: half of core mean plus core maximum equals 0.641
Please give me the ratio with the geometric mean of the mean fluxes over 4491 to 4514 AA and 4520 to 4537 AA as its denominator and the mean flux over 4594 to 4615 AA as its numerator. 1.02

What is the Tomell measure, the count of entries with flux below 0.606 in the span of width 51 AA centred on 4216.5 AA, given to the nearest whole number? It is 26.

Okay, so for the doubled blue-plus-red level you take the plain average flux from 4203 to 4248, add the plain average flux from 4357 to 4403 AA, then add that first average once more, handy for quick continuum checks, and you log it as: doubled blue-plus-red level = 1.69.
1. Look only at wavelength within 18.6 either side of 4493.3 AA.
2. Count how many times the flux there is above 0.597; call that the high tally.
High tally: 18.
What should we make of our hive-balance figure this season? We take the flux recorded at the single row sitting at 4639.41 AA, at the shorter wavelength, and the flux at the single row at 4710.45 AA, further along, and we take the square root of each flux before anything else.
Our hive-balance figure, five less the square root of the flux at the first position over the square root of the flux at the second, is 4.00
